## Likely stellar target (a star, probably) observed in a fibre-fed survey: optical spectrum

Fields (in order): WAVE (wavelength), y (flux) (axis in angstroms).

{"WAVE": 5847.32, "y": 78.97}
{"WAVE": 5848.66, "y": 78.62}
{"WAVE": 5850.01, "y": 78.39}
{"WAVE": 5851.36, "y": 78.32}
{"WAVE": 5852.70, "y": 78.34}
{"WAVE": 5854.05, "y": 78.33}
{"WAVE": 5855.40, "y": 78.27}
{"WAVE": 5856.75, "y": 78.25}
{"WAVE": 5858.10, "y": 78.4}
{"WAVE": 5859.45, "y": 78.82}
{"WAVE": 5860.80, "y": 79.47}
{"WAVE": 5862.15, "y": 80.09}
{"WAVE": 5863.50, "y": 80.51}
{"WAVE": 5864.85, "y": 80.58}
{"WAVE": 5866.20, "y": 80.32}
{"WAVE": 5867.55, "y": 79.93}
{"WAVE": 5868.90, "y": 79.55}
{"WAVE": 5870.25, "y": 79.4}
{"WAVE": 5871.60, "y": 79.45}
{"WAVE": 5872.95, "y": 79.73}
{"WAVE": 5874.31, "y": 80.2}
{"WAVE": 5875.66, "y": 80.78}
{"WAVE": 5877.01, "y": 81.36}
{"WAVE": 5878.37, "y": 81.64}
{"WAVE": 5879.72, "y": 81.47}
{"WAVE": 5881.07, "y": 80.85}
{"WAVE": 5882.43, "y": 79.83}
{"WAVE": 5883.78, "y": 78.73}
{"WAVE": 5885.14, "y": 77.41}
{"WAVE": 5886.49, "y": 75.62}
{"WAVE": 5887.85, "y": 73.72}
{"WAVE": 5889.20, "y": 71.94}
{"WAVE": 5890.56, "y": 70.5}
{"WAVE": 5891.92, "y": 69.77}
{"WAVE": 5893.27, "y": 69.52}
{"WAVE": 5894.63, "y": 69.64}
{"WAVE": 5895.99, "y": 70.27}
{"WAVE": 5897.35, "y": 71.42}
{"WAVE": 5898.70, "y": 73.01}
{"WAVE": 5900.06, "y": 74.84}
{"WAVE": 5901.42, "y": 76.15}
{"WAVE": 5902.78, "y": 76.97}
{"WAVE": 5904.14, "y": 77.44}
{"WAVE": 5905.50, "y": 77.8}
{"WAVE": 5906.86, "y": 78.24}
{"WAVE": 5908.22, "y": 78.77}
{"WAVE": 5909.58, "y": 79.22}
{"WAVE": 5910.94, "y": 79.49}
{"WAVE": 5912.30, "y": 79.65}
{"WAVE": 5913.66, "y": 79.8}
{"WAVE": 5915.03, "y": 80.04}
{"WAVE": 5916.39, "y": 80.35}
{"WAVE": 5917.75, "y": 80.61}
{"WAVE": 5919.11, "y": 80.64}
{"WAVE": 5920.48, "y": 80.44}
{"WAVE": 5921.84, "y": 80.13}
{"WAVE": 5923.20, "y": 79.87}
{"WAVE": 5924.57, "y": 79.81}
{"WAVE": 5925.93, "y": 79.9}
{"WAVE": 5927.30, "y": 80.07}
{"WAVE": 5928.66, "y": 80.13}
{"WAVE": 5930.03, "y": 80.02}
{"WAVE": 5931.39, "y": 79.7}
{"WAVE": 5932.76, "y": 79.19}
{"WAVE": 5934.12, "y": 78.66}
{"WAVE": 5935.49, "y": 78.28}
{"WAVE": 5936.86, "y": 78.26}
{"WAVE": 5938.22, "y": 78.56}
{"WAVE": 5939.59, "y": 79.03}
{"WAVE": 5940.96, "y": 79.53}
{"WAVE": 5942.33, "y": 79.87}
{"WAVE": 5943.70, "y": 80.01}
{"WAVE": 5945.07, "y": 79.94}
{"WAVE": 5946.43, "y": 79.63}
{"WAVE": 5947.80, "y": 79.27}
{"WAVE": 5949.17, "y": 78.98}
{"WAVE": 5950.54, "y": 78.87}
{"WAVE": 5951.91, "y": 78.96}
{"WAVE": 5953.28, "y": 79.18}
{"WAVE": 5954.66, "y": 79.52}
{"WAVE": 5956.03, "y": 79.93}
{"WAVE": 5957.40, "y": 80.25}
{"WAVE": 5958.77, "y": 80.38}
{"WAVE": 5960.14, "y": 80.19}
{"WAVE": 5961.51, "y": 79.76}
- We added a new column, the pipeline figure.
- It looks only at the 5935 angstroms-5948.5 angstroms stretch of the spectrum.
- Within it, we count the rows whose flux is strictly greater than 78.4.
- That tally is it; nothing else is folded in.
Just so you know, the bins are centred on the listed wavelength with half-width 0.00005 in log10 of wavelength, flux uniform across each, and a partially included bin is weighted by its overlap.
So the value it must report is 8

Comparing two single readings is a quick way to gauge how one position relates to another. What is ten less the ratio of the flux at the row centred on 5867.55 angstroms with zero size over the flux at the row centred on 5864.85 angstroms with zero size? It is 9.01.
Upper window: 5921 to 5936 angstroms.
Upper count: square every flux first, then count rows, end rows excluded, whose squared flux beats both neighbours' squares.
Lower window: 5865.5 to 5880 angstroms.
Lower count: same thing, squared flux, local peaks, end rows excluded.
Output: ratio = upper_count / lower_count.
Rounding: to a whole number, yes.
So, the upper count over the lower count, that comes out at 1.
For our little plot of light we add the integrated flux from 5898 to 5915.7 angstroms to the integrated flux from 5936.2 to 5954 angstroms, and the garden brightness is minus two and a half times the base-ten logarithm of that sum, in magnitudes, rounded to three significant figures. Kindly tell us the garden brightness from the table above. -8.61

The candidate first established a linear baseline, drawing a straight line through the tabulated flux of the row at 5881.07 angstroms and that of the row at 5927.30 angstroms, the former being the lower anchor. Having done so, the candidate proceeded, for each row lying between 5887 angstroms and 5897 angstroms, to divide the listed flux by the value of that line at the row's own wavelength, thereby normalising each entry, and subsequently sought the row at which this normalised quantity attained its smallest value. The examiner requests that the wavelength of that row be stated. 5893.27 angstroms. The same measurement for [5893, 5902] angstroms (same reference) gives 5893.27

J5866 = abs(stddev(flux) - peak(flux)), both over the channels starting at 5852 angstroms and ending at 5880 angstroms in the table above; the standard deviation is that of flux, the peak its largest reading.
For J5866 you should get 80.6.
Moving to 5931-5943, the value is 79.3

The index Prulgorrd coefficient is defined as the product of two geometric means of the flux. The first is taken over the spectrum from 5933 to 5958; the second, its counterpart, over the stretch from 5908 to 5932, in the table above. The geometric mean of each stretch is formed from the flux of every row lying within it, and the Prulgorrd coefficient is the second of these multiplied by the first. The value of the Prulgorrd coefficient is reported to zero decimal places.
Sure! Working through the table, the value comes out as 6335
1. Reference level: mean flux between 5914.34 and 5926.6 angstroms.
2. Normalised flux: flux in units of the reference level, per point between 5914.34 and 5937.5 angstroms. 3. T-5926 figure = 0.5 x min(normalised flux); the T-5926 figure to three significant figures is 0.488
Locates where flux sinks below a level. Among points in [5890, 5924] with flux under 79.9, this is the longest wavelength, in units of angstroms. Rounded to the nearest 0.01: 5923.20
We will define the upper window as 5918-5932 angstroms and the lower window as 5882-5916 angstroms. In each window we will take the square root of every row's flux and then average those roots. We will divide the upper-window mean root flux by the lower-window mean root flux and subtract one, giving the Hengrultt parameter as 0.030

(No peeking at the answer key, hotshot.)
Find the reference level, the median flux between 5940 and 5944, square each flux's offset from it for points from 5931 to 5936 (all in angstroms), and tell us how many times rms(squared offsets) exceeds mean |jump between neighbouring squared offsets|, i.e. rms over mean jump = 1.8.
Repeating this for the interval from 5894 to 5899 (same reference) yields 4.3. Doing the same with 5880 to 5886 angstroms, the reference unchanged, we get 1.3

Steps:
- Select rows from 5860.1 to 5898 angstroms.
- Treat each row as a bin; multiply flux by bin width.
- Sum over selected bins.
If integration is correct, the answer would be 2929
